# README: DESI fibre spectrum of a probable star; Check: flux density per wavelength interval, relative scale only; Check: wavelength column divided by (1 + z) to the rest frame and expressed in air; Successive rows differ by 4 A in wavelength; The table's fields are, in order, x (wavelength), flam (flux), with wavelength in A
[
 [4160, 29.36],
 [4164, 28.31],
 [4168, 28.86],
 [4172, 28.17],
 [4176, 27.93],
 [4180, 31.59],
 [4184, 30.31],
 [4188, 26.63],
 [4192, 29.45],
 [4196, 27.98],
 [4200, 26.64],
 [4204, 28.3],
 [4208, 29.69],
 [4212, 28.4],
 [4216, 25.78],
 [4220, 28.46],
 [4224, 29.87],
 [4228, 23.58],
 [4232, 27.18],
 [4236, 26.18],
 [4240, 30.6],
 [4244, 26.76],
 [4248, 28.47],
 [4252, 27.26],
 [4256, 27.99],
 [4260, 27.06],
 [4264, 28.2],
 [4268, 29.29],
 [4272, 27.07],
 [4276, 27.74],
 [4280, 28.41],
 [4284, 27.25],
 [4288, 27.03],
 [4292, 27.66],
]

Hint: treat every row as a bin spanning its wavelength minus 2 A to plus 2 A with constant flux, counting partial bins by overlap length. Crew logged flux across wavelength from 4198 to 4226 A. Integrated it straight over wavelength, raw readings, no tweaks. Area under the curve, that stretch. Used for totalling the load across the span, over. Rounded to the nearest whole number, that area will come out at 789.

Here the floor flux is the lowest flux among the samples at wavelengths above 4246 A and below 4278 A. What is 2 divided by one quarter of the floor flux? 0.296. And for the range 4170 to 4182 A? 0.286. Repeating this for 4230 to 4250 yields 0.306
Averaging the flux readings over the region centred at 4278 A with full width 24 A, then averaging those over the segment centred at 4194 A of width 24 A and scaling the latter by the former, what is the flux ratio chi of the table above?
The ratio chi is 1.02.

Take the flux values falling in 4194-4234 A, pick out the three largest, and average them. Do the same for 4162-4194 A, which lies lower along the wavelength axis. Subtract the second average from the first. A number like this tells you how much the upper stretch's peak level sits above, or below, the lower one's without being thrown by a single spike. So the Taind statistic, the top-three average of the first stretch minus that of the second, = -1.1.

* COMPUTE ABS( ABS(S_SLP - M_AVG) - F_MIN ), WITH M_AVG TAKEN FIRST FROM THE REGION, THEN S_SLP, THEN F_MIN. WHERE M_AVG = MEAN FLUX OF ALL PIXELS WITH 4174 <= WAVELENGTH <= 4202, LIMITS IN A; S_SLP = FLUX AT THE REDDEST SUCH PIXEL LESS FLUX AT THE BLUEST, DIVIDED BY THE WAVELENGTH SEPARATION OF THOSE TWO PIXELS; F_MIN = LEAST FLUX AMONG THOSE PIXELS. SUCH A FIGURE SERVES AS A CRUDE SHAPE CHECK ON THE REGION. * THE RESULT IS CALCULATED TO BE 2.1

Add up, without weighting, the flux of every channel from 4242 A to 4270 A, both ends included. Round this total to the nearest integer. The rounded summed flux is 195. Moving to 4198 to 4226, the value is 197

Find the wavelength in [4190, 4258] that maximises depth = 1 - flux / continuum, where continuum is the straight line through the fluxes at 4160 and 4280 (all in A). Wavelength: 4228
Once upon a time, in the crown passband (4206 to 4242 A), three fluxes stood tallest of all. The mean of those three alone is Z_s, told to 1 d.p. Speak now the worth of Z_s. 30.1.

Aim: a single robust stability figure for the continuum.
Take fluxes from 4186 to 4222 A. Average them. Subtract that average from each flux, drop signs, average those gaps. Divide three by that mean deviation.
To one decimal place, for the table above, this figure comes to 2.9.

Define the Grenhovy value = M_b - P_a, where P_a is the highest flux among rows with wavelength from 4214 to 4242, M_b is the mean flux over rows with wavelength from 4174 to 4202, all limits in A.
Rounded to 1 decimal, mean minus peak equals -2.0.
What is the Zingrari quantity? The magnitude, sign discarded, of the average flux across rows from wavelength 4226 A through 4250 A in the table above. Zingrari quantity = 27.1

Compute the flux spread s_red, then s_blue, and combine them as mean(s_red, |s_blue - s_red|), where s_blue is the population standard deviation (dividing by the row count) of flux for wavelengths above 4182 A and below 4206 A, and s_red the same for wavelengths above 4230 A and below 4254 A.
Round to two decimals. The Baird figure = 0.78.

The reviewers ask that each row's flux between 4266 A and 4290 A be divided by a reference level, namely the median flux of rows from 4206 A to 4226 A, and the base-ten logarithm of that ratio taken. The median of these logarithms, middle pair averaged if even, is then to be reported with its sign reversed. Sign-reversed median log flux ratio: 0.015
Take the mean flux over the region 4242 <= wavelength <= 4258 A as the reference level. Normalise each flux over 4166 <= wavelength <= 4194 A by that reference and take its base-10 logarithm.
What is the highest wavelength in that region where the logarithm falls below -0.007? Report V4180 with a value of 4188 A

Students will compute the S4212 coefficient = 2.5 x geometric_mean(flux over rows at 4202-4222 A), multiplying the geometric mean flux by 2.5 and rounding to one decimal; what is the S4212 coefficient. 70.2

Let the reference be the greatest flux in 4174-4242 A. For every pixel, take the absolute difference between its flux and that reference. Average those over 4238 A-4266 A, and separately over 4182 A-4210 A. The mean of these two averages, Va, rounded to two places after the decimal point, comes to 3.35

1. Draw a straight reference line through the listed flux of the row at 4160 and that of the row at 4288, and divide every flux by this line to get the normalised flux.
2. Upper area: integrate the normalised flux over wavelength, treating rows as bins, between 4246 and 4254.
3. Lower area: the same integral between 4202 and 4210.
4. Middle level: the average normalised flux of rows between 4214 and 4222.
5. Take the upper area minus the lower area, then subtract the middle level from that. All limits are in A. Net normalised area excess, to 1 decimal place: -1.0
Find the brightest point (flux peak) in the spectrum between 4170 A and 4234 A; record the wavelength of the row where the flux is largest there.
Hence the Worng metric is 4180 A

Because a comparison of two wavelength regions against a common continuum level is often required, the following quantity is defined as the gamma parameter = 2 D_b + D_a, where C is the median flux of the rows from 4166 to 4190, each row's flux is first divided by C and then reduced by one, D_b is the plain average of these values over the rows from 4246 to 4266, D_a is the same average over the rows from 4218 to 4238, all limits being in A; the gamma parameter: -0.102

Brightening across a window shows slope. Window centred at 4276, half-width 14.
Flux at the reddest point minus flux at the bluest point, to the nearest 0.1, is -1.2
